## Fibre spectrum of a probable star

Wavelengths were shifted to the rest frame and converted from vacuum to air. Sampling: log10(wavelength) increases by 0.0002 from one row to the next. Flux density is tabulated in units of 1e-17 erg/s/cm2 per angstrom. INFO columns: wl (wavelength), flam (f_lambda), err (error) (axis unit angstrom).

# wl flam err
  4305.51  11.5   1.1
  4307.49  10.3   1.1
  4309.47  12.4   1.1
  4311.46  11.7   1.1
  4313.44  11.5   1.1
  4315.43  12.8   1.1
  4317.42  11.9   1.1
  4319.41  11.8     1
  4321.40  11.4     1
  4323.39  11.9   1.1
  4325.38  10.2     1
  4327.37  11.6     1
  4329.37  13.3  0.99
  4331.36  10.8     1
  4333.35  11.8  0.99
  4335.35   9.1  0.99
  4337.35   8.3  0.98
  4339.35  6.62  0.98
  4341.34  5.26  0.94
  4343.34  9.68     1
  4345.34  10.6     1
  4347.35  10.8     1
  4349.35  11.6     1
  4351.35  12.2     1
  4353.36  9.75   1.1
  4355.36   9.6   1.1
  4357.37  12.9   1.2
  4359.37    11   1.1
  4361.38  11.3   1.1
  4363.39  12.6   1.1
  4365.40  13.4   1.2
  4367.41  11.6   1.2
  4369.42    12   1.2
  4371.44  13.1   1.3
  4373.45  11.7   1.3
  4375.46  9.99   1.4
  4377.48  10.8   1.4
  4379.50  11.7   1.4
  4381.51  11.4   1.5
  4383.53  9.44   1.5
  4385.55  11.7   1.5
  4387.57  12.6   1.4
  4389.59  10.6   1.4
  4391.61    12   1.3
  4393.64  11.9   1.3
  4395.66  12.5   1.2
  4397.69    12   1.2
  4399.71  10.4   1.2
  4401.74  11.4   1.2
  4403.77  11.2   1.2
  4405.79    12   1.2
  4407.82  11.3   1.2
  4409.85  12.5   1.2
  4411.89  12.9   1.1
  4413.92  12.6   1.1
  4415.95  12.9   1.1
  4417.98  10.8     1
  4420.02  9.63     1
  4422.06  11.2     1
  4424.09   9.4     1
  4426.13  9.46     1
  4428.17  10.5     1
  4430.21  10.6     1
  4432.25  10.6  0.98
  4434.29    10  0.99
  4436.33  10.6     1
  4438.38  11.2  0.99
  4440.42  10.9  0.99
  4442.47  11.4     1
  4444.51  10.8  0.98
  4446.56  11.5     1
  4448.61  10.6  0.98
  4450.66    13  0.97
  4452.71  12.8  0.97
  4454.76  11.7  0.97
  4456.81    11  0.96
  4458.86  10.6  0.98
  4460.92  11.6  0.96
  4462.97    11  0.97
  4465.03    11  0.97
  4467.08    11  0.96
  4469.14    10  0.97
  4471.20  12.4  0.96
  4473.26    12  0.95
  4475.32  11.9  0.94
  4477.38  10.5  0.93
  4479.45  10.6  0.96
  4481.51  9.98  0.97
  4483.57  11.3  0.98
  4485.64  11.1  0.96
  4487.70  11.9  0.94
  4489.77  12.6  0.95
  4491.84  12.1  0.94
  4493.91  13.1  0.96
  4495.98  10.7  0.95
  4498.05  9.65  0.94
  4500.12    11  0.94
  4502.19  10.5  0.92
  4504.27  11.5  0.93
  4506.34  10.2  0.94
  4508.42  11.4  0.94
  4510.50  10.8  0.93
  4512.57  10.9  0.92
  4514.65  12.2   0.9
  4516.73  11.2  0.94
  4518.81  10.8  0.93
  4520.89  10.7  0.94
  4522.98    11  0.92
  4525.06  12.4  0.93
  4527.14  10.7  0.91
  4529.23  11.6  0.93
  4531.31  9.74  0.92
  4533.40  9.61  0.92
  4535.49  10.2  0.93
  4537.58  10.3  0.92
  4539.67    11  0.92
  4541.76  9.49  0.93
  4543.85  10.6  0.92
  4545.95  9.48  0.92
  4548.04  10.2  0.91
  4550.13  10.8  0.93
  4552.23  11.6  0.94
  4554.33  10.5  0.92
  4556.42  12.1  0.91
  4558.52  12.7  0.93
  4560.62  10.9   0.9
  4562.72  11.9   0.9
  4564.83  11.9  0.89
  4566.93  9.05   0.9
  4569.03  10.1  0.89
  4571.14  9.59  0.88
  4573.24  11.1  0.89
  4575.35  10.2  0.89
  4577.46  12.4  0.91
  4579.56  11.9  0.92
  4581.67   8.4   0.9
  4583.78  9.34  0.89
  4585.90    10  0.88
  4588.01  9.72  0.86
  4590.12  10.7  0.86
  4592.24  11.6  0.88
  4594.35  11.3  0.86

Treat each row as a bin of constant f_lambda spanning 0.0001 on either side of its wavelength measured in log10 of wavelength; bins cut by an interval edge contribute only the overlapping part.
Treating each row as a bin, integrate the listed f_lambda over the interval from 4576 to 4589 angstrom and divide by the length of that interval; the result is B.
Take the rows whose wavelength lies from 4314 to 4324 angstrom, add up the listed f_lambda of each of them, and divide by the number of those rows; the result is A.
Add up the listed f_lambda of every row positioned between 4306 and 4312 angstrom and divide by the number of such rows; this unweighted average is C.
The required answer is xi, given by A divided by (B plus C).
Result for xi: 0.55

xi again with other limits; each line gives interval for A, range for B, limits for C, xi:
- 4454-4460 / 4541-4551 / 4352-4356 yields 0.56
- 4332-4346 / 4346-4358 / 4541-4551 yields 0.41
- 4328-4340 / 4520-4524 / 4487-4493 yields 0.43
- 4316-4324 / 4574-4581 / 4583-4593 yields 0.54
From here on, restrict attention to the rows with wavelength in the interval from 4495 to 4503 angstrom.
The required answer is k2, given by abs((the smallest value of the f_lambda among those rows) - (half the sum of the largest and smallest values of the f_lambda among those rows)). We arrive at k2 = 0.7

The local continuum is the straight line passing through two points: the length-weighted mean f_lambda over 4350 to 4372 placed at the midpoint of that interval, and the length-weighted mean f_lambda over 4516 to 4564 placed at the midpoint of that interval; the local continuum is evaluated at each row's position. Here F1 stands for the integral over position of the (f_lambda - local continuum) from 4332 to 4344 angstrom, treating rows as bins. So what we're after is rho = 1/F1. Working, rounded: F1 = -40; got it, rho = 0.0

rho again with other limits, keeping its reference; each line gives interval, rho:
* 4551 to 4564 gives 0.1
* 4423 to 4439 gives -0.1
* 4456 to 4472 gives -0.4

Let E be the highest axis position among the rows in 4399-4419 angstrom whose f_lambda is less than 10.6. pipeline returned 4399.71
